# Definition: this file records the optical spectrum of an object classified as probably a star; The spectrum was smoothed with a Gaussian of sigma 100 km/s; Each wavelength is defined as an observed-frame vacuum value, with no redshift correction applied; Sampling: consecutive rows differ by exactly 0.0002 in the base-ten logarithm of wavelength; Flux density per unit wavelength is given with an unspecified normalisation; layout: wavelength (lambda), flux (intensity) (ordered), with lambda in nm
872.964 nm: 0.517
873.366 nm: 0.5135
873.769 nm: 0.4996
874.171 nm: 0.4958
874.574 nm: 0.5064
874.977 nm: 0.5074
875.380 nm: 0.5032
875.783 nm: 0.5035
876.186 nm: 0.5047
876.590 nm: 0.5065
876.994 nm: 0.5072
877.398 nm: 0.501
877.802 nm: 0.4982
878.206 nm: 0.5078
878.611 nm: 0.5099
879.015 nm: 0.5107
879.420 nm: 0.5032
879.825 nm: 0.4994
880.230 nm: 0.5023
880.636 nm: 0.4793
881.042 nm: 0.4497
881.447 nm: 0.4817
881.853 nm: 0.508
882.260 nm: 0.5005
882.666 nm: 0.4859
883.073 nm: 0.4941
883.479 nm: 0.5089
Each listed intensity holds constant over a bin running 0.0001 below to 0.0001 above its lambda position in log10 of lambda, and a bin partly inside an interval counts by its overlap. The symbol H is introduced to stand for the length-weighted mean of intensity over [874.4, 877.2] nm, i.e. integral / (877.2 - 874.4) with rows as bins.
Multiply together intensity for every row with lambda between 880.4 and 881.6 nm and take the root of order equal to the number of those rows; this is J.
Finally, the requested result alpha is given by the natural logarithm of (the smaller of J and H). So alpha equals -0.755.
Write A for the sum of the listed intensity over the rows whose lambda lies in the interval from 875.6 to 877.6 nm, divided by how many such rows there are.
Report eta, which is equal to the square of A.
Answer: 0.255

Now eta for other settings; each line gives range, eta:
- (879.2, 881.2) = 0.237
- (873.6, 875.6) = 0.252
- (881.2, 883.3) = 0.244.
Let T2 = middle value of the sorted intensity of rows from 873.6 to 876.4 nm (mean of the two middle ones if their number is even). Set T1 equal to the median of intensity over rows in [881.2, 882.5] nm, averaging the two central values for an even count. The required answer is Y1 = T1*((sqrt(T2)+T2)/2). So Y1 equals 0.304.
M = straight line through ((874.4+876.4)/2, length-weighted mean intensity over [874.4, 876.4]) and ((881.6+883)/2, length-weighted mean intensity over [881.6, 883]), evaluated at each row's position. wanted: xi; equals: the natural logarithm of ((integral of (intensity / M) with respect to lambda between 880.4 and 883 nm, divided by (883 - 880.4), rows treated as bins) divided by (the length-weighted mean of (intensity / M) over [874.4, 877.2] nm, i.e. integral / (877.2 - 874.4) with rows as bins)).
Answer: -0.03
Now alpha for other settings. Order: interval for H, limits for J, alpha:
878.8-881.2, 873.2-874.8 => -0.710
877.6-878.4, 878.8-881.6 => -0.715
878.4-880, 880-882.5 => -0.721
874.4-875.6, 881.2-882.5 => -0.700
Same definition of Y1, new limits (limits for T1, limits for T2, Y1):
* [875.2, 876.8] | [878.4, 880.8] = 0.305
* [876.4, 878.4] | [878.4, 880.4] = 0.307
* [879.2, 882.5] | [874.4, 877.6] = 0.304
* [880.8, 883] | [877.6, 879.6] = 0.296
